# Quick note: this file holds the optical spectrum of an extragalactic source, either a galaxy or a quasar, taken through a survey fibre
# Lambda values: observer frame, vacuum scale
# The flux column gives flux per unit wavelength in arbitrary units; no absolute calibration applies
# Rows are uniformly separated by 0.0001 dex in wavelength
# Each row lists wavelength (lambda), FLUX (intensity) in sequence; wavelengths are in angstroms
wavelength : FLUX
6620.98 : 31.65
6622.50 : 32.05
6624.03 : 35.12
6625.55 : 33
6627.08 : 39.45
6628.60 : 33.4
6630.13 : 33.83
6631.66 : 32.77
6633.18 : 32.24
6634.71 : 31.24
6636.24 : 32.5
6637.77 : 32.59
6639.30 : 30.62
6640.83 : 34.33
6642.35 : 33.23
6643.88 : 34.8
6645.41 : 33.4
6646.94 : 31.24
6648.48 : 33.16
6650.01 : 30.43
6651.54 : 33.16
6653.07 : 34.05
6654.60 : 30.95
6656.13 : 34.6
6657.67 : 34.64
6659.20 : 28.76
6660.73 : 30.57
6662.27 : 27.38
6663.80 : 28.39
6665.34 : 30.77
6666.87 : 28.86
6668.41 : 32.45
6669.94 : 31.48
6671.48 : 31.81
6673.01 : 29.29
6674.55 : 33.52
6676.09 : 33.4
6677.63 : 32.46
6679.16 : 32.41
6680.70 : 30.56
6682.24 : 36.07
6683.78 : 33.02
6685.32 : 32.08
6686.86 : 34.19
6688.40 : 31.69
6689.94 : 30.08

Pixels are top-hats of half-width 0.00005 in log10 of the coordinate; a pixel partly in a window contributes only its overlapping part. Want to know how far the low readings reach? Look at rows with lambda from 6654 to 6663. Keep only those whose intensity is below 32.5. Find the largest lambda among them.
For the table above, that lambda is 6662.27 angstroms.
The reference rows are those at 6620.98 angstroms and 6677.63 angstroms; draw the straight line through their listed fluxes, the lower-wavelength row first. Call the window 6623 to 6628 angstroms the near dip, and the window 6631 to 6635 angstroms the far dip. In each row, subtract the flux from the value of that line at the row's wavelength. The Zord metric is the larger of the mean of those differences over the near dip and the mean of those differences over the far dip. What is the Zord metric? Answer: -0.3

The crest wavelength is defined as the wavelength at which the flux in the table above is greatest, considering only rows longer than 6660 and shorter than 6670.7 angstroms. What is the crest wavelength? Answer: 6668.41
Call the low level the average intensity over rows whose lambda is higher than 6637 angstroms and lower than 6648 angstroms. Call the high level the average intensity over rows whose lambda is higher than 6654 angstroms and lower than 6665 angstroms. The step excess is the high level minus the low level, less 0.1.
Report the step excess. -2.2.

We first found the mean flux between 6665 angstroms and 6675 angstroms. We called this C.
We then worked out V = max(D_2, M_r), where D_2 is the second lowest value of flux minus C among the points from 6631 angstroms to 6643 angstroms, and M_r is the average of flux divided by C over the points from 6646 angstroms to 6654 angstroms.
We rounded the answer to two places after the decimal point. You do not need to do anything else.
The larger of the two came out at 1.04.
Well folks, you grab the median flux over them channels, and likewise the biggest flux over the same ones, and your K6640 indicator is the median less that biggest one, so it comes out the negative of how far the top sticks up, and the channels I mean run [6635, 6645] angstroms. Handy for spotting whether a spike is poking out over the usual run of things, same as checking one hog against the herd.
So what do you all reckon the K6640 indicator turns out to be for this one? -1.89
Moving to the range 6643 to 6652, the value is -1.64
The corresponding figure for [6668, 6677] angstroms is -1.39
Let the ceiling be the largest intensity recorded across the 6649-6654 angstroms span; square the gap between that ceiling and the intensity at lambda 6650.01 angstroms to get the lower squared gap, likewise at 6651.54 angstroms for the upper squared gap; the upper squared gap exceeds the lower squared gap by -12.3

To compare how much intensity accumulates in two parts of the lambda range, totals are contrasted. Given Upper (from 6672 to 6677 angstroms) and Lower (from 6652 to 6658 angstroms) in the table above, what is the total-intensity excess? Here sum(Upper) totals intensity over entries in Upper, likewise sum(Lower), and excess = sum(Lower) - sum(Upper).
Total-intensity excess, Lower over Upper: 38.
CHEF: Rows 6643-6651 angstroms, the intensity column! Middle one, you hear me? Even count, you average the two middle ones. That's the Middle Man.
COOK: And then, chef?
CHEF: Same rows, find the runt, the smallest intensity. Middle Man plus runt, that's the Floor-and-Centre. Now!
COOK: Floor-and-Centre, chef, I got 63.6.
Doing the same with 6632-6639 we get 63.6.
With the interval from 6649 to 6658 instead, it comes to 64.0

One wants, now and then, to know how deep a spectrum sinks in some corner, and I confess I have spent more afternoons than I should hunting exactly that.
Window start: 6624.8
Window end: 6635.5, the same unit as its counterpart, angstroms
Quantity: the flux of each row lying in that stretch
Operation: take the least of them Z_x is 31.24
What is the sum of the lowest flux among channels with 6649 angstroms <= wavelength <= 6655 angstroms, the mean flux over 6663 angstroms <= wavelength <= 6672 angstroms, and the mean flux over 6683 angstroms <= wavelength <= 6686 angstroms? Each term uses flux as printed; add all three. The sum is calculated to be 93.6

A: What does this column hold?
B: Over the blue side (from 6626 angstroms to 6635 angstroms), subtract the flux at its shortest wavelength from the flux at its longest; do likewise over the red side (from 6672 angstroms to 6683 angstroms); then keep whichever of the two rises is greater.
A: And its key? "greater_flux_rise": 7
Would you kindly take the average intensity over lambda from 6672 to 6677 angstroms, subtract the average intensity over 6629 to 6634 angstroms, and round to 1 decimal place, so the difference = -0.9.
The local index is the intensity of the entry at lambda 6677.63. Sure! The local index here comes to 32.46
